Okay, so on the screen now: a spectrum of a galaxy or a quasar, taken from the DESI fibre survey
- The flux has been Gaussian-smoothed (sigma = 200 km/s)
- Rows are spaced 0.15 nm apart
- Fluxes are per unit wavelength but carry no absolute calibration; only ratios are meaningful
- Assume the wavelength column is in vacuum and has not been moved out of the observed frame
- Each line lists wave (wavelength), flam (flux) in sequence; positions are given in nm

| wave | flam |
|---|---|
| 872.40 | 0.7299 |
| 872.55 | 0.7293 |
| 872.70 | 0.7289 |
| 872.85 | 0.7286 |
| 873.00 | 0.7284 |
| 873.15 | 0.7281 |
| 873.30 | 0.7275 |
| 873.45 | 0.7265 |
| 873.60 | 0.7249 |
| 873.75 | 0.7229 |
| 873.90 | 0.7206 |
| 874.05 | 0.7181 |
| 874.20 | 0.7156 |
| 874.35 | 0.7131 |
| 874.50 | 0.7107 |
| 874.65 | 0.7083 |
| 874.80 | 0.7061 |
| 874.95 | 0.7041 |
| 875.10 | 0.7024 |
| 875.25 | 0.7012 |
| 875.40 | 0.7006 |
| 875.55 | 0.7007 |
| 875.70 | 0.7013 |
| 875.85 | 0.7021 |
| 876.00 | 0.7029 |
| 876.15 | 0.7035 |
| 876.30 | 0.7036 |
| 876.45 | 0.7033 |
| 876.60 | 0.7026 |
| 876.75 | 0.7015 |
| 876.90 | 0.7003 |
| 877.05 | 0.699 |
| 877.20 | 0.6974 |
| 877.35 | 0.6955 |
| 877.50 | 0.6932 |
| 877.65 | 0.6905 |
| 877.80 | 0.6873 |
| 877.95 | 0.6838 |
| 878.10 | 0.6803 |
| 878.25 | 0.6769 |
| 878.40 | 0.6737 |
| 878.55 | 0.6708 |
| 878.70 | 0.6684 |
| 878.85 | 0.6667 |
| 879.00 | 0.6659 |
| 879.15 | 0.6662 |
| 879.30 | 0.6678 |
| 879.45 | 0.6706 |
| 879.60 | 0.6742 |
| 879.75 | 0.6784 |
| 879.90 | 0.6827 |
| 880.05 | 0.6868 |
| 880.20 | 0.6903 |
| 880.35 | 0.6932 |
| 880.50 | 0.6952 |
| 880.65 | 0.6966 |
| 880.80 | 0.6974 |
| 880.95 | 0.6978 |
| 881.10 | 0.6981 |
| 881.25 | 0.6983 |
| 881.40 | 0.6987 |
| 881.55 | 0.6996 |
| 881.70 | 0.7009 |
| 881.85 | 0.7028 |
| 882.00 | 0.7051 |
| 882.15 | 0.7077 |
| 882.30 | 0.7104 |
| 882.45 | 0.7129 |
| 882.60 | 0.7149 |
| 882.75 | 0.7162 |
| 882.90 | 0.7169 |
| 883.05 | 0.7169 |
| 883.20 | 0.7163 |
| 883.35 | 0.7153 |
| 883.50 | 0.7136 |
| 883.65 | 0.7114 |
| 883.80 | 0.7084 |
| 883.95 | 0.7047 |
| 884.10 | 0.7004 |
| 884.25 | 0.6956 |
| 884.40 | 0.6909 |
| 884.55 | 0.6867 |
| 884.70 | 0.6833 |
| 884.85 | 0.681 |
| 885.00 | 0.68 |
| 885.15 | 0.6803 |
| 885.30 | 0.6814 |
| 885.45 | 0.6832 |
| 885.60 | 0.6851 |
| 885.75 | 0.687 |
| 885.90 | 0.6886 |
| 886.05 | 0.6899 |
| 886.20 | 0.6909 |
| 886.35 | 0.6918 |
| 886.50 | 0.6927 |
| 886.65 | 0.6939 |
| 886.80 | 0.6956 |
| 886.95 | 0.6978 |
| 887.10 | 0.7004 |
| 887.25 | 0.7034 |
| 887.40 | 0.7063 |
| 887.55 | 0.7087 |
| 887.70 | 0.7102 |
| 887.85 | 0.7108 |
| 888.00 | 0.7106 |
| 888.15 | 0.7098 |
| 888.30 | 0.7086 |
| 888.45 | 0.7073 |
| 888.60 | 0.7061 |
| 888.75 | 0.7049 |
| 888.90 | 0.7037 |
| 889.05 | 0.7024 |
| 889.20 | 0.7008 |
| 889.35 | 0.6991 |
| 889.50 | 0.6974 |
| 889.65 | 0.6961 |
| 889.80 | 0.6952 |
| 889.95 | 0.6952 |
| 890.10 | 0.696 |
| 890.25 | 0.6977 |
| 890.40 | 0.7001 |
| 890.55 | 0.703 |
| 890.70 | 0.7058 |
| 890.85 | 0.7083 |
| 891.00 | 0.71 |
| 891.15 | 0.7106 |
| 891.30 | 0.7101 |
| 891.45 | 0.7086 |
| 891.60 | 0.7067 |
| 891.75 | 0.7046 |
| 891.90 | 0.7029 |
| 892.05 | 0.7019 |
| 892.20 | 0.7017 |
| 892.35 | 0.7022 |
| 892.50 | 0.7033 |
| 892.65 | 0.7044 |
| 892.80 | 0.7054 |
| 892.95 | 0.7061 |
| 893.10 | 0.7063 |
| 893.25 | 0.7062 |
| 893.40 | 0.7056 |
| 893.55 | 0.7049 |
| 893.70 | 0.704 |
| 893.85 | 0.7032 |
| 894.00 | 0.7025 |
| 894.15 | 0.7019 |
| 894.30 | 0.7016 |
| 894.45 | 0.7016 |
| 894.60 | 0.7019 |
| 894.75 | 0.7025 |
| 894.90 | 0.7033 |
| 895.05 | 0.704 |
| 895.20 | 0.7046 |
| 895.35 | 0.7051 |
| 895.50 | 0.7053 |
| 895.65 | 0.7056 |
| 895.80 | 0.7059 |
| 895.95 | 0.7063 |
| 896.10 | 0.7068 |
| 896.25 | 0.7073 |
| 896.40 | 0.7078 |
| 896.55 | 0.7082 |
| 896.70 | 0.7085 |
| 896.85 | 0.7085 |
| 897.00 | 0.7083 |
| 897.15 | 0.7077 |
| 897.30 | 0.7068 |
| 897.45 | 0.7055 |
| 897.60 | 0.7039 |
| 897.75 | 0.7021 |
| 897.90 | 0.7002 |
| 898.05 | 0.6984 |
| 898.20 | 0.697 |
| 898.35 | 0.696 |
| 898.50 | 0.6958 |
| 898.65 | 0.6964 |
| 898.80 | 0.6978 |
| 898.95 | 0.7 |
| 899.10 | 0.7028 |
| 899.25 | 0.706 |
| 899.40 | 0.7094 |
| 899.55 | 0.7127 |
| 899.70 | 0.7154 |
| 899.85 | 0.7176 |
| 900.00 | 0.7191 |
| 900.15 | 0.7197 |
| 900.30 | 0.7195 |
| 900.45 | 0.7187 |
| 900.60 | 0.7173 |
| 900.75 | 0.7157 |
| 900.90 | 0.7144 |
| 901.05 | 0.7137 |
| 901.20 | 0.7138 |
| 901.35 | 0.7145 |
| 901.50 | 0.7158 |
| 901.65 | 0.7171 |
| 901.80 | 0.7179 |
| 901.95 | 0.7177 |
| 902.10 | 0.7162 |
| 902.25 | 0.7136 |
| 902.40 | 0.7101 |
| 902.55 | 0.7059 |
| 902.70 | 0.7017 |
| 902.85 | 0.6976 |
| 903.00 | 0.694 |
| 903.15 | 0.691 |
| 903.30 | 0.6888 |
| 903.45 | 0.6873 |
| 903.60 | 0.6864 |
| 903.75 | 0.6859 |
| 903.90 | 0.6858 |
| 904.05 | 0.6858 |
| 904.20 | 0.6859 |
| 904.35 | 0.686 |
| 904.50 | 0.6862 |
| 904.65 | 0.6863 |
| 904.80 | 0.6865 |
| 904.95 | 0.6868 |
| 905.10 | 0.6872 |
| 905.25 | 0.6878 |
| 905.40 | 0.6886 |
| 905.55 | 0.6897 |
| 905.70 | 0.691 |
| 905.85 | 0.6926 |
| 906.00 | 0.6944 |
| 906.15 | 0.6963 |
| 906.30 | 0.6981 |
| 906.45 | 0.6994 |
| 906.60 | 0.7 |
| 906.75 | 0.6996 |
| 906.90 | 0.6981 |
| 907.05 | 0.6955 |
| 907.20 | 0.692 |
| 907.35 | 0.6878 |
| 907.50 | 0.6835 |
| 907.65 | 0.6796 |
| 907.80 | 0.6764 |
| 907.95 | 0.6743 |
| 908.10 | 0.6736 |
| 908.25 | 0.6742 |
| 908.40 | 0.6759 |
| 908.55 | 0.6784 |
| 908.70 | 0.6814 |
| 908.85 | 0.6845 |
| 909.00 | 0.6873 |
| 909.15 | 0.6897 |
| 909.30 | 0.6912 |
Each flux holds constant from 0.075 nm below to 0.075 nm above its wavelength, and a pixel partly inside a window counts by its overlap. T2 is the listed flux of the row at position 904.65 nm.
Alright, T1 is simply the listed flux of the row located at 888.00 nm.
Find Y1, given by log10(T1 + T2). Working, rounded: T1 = 0.7106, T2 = 0.6863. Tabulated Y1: 0.145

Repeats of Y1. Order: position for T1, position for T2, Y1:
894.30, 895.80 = 0.148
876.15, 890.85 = 0.150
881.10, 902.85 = 0.145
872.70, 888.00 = 0.158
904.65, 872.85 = 0.151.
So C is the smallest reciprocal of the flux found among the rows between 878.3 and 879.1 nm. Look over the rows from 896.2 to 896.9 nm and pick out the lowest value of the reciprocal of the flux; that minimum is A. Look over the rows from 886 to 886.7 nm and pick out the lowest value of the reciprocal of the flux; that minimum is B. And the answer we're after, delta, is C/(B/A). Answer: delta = 1.45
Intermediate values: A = 1.41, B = 1.44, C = 1.48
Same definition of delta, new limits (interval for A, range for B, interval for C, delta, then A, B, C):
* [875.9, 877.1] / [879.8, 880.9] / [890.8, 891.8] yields 1.39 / 1.42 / 1.43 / 1.41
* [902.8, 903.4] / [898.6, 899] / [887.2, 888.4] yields 1.41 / 1.43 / 1.43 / 1.41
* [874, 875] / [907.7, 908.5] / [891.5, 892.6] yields 1.33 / 1.39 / 1.48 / 1.42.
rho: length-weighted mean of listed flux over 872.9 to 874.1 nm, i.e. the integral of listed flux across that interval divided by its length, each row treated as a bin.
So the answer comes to 0.725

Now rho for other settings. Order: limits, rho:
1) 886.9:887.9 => 0.705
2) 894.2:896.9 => 0.705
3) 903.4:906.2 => 0.688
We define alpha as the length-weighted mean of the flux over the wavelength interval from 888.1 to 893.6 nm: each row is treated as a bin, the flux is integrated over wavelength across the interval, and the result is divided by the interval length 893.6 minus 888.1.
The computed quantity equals 0.704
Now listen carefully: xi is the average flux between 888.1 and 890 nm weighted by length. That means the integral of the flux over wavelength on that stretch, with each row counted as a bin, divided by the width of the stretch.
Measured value 0.702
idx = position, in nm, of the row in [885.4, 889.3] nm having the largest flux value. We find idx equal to 887.85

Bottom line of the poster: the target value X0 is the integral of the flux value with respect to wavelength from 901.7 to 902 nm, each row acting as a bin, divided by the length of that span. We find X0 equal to 0.718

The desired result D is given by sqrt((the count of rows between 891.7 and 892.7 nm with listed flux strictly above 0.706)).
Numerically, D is 0.0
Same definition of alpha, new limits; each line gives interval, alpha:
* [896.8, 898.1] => 0.705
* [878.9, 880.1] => 0.674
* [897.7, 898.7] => 0.698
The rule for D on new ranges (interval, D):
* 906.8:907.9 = 0.0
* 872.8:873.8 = 2.6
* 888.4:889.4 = 1.4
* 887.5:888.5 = 2.6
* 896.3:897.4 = 2.6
